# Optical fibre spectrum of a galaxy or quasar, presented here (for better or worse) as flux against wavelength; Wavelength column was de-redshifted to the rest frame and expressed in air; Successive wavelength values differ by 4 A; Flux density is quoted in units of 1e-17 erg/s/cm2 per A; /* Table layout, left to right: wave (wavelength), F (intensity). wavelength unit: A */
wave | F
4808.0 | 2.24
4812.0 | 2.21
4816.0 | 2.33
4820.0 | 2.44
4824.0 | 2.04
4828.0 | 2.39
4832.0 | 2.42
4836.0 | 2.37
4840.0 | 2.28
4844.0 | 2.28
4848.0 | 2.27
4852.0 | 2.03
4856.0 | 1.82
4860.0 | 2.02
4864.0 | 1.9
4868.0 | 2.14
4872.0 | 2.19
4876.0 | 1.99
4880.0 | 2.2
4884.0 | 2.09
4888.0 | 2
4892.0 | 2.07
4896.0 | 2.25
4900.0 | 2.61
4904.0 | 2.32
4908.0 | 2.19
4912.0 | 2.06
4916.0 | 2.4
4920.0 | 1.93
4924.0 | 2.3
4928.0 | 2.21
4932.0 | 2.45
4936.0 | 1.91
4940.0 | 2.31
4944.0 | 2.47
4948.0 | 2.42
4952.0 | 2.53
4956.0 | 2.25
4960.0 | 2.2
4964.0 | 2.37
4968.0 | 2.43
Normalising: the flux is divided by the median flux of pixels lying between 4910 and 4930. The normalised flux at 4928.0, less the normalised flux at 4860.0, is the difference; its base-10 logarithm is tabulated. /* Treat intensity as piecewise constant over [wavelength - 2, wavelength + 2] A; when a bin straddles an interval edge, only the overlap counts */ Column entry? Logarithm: -1.07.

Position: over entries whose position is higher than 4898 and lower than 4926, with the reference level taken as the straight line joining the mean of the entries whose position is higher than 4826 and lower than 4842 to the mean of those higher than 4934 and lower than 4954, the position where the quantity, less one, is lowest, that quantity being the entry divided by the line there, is 4920.0 A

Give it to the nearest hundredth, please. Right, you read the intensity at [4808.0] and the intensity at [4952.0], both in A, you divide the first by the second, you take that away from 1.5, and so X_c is 0.61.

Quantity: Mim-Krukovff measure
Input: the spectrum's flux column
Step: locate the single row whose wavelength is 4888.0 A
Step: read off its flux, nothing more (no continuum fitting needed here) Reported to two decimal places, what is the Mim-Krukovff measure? 2.00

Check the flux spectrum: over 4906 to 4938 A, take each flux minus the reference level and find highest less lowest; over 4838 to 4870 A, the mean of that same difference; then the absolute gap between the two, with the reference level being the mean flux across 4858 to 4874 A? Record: 0.51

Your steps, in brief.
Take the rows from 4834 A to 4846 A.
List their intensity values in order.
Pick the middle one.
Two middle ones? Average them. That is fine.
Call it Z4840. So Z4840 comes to 2.28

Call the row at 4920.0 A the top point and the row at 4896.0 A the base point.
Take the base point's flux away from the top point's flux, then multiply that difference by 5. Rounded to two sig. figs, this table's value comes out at -1.6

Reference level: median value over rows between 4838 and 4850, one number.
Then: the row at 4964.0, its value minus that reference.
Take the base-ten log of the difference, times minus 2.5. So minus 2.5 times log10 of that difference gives 2.6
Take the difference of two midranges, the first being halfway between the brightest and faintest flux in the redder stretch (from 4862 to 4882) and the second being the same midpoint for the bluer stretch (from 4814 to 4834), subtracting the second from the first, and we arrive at -0.19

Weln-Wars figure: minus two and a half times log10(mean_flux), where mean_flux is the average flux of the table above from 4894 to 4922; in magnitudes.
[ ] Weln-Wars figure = -0.881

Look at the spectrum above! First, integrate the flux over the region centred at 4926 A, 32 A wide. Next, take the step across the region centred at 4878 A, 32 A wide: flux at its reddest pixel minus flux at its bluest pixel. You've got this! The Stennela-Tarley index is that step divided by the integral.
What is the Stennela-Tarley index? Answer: 0.002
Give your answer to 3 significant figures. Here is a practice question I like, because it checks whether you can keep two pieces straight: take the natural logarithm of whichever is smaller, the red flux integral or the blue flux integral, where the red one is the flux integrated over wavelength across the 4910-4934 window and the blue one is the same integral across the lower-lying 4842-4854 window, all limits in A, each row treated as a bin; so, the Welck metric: 3.27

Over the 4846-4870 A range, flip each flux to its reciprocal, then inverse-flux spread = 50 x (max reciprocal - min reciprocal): 5.4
